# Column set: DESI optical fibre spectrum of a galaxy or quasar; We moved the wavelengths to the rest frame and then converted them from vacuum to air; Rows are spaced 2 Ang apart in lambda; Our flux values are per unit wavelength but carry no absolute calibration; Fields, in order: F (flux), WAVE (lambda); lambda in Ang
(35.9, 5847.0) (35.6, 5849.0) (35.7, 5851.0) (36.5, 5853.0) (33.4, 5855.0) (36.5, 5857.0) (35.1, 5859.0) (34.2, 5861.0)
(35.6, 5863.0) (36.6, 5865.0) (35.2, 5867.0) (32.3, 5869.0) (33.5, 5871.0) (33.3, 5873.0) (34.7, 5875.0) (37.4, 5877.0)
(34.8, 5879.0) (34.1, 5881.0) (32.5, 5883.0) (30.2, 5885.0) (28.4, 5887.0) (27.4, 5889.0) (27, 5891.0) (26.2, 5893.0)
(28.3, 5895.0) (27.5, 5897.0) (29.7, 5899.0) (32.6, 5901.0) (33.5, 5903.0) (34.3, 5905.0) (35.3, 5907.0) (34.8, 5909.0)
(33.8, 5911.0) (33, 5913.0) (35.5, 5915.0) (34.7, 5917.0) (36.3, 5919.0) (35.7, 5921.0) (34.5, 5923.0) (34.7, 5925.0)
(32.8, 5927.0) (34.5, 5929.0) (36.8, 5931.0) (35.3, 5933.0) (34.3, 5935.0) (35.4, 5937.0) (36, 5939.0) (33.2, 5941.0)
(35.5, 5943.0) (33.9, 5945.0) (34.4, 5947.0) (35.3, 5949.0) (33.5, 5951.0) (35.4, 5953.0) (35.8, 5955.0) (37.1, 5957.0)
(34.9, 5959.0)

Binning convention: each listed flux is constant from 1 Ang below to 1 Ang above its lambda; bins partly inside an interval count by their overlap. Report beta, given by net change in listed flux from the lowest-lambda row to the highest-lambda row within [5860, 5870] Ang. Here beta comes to -2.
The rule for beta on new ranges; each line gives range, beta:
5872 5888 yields -5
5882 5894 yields -6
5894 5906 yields 6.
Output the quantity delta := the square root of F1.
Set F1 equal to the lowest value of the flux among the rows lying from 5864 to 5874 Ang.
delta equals 5.68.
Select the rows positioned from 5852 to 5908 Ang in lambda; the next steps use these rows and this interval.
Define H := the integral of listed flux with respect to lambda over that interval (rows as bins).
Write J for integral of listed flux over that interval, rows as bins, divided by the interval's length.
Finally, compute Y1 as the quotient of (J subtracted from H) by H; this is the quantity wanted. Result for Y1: 0.982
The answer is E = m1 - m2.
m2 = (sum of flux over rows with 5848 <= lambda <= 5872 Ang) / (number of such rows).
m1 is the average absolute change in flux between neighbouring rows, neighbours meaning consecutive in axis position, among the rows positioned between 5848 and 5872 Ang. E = -33.4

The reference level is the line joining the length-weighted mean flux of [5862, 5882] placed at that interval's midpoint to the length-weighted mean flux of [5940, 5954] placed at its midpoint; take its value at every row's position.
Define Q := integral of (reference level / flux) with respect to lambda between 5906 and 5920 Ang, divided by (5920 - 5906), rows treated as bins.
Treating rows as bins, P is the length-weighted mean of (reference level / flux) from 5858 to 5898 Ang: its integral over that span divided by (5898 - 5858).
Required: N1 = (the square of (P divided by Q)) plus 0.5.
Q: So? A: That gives 1.70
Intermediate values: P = 1.091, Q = 1.00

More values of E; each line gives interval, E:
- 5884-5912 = -29.4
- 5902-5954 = -33.4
